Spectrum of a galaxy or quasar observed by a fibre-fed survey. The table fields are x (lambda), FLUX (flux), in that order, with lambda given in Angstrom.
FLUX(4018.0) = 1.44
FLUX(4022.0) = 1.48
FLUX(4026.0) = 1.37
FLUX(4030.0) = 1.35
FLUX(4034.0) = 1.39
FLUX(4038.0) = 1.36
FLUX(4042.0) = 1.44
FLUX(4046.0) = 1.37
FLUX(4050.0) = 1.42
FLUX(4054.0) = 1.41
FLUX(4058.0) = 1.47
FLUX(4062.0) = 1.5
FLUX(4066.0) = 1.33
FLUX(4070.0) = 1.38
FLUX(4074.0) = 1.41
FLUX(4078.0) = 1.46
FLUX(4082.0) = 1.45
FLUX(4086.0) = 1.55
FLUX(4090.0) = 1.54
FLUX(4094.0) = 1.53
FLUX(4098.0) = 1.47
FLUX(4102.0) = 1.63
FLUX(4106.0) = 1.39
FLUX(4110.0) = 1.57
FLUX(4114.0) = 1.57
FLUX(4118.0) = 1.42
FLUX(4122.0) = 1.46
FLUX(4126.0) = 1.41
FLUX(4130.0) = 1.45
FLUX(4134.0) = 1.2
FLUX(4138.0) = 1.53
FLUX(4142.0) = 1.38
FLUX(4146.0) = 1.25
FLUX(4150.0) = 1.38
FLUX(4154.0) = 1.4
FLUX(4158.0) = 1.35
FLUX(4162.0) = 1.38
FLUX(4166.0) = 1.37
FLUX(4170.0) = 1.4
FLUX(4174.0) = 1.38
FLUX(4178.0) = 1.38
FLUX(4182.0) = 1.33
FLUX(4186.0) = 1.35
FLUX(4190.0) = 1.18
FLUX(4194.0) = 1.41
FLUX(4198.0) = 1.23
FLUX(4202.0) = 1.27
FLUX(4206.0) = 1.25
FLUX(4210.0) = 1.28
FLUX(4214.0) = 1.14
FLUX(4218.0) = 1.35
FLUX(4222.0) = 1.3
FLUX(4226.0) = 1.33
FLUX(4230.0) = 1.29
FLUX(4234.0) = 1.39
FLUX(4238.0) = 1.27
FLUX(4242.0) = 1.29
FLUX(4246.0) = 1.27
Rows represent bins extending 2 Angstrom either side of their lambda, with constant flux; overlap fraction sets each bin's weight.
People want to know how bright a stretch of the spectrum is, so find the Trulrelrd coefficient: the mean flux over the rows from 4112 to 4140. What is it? 1.43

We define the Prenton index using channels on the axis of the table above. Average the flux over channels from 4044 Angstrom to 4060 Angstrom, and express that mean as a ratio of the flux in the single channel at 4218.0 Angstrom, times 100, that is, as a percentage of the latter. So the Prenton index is 105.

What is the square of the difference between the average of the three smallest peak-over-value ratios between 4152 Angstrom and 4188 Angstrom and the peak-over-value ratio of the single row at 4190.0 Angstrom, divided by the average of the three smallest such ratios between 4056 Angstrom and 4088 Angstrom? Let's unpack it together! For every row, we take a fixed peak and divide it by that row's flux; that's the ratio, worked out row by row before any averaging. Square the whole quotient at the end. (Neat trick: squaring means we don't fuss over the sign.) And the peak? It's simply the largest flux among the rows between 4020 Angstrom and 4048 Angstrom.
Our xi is 0.038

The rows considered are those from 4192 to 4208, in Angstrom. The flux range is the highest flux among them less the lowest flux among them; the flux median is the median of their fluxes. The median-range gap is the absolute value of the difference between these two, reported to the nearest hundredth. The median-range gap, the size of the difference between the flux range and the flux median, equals 1.08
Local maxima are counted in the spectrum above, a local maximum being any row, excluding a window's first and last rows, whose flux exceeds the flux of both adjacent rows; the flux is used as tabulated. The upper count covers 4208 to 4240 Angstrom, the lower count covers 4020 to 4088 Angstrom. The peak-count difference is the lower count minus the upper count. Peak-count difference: 2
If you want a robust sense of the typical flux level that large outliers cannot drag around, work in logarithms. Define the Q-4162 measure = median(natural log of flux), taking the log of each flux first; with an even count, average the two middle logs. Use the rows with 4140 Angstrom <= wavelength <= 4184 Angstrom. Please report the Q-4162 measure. 0.322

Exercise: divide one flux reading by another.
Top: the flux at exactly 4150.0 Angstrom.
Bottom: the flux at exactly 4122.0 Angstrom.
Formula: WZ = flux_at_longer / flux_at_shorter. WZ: 0.95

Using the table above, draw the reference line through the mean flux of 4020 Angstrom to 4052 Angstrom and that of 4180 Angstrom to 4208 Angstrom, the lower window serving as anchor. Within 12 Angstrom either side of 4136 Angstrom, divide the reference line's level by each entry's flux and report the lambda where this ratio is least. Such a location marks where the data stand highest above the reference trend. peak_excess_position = 4138.0 Angstrom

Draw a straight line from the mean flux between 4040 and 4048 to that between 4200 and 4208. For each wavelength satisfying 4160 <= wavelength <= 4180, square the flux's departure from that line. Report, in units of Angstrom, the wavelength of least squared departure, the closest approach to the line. 4166.0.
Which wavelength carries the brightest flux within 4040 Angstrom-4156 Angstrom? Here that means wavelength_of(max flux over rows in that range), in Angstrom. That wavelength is 4102.0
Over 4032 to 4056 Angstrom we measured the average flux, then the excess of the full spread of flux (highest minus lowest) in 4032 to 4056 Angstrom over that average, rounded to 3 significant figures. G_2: -1.32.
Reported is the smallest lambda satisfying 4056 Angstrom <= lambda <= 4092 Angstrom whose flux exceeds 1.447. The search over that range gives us 4058.0 Angstrom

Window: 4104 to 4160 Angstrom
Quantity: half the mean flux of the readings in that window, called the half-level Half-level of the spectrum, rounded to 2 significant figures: 0.71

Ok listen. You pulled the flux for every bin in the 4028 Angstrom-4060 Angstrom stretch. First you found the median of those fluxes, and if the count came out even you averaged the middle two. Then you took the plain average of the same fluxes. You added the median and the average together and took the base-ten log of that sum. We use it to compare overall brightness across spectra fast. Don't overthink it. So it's 0.447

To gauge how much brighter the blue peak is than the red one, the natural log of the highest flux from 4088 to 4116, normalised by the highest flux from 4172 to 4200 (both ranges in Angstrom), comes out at 0.14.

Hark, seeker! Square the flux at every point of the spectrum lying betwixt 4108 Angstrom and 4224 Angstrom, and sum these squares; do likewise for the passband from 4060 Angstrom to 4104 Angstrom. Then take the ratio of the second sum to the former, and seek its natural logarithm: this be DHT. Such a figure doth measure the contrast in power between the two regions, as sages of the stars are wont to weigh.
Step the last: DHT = -0.8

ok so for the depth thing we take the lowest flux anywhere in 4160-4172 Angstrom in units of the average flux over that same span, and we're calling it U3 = 0.990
